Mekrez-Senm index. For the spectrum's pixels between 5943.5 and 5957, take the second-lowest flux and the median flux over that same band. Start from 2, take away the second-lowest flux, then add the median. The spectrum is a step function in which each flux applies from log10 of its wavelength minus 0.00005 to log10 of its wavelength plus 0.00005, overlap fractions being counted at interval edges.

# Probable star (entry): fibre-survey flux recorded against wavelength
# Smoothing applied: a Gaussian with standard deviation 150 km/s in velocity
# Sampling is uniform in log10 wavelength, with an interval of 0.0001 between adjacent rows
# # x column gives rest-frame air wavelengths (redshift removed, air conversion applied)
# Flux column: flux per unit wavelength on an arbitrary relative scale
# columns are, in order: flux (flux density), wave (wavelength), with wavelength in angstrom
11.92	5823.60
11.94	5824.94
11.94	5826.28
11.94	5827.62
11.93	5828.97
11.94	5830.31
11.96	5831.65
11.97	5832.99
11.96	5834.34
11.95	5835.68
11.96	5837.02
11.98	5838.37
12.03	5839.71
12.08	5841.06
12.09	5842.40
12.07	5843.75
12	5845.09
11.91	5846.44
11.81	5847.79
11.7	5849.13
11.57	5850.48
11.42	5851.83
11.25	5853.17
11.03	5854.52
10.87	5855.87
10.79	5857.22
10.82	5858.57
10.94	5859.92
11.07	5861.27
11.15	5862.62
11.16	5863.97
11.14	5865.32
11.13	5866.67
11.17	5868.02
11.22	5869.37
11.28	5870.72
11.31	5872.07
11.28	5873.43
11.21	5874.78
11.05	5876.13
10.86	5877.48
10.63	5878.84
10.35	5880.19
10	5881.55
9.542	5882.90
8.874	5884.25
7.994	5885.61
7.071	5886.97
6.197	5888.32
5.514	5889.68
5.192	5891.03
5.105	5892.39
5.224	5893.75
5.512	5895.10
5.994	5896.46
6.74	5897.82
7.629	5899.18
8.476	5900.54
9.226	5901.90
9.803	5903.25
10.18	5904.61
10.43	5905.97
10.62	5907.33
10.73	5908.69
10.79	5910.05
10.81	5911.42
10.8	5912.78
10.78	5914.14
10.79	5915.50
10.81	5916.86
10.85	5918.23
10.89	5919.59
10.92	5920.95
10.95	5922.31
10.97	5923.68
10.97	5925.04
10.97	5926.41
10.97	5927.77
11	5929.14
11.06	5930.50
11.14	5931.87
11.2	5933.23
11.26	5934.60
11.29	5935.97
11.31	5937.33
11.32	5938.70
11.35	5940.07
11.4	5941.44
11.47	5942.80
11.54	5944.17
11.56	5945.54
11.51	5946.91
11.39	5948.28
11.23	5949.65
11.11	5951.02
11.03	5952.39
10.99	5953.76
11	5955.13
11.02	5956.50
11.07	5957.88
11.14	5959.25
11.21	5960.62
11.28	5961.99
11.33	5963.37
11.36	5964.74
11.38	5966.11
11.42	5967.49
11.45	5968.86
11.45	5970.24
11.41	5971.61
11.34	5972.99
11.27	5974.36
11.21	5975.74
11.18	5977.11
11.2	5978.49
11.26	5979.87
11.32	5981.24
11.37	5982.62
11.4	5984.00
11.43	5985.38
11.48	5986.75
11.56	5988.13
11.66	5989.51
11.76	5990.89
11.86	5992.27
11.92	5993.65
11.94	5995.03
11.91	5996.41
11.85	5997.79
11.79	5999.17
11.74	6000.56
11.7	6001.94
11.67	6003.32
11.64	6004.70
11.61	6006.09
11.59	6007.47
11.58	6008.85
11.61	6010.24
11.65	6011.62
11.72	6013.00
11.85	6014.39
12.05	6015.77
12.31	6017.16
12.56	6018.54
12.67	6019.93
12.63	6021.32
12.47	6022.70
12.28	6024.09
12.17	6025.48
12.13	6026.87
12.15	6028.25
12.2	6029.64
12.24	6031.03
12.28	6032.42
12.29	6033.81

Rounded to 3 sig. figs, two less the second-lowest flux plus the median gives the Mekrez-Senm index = 2.17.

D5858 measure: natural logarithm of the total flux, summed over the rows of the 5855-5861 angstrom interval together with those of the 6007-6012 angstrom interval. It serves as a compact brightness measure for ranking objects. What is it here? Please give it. 4.498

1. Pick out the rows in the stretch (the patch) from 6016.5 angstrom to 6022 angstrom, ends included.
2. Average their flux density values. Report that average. 12.5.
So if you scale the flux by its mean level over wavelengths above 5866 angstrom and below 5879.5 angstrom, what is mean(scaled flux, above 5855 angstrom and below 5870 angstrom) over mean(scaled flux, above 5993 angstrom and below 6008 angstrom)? 0.94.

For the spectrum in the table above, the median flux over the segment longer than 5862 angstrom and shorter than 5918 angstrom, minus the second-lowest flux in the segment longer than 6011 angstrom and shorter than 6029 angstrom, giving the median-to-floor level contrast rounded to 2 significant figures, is -1.1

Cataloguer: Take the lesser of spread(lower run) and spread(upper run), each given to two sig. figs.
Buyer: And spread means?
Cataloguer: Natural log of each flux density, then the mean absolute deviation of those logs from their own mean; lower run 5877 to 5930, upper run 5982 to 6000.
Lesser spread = 0.016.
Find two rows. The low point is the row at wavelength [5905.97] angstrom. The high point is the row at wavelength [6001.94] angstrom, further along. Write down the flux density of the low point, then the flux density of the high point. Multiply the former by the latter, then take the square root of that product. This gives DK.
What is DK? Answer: 11.0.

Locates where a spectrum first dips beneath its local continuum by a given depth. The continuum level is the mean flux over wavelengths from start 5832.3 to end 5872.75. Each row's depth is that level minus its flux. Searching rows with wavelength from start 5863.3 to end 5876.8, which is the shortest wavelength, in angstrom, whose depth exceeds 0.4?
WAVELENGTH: 5876.13 angstrom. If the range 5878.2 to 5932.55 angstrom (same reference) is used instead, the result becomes 5878.84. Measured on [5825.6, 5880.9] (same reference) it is 5854.52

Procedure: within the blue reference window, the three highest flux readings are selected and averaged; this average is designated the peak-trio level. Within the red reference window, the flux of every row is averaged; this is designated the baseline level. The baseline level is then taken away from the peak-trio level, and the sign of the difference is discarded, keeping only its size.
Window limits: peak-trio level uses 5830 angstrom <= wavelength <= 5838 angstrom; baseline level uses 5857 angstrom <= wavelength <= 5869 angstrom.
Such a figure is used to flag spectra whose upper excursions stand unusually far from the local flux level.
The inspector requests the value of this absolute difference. 0.9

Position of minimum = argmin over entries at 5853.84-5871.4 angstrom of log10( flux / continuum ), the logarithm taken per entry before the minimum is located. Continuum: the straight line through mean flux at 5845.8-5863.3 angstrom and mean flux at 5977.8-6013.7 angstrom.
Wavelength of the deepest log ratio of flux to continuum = 5857.22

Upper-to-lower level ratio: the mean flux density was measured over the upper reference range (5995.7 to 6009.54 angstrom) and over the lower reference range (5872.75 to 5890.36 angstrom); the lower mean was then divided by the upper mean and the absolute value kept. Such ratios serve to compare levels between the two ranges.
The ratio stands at 0.79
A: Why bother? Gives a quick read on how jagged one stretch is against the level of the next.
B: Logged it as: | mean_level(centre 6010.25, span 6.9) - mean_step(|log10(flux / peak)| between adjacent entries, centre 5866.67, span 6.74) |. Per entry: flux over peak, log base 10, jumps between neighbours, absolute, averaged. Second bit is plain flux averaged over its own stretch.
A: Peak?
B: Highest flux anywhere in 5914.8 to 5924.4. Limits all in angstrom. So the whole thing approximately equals 11.6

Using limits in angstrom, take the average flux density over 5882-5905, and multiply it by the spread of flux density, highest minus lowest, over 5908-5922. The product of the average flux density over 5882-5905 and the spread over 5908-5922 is 1.4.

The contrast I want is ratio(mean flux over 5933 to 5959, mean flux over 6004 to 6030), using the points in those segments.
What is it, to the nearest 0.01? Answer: 0.94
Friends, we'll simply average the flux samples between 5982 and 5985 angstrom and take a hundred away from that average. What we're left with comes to -88.6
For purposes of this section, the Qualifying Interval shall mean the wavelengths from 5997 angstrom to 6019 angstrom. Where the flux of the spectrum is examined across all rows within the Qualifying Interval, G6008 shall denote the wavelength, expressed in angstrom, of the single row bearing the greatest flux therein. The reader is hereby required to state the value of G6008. 6018.54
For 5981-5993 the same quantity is 5992.27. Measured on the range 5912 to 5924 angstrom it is 5923.68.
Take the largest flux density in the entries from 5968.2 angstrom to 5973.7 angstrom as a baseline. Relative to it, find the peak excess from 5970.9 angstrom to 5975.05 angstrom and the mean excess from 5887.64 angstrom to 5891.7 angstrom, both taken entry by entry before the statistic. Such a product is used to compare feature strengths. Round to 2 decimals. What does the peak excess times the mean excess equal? 0.23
